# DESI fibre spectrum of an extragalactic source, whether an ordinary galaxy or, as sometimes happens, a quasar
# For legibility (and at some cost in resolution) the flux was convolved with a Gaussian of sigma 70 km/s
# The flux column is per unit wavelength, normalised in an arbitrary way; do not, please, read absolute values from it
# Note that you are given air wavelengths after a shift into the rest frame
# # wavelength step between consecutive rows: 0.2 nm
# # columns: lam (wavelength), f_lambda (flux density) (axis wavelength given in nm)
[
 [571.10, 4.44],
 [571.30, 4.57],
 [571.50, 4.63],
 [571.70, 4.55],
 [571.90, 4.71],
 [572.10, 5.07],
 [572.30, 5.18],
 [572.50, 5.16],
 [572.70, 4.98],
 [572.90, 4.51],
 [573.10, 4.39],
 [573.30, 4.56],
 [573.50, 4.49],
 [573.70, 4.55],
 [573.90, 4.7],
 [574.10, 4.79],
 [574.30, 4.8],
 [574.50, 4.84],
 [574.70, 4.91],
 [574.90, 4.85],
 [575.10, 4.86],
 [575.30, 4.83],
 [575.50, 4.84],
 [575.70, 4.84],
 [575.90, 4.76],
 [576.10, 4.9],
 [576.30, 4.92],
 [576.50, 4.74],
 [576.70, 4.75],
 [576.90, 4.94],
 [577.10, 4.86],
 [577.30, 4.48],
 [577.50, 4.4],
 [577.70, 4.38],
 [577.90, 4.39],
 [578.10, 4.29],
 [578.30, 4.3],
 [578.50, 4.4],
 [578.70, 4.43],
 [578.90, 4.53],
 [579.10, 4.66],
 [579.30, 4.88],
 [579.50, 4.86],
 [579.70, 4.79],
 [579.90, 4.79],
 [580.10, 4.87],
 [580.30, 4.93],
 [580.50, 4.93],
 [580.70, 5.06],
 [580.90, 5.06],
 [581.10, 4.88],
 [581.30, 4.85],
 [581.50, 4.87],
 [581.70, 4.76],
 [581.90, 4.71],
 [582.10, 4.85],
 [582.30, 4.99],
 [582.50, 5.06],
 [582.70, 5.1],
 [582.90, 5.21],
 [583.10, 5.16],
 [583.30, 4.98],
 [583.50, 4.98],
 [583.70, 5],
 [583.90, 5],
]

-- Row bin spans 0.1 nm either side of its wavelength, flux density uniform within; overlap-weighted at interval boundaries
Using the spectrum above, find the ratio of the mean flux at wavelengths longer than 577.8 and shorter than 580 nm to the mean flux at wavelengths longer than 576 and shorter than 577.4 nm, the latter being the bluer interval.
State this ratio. 0.95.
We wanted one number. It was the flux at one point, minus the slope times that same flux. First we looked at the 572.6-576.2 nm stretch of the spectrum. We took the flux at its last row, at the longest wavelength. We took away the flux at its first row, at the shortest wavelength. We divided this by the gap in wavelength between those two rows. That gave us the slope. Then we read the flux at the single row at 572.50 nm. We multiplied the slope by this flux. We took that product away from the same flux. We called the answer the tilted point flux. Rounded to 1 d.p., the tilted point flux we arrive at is 5.3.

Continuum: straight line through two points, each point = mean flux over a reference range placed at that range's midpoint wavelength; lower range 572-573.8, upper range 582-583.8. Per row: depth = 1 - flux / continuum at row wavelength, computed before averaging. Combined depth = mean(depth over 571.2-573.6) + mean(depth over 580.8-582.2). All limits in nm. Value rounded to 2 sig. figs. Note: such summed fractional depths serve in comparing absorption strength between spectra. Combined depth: 0.033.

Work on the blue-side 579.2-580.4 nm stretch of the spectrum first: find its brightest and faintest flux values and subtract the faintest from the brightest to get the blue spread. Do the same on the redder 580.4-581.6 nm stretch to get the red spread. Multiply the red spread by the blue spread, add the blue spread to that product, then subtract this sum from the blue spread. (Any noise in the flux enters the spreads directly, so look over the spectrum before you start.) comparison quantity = -0.029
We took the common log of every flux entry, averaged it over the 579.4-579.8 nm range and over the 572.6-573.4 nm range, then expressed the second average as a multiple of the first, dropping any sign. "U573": 0.97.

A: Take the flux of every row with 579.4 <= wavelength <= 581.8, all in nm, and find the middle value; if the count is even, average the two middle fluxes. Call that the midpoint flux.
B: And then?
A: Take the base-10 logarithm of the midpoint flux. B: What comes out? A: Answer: 0.688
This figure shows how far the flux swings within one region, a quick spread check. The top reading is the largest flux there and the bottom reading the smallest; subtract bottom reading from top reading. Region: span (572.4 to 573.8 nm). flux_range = 0.77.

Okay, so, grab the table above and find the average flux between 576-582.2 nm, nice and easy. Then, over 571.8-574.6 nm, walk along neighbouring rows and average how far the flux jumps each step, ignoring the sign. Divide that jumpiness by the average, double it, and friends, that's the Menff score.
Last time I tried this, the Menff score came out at 0.060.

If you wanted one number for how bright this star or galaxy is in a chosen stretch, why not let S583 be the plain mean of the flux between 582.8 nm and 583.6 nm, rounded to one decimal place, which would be 5.1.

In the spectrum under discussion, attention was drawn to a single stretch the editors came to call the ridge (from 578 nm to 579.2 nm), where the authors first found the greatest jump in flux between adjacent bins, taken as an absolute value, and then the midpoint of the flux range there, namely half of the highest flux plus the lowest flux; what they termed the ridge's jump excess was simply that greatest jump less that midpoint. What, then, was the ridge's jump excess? -4.3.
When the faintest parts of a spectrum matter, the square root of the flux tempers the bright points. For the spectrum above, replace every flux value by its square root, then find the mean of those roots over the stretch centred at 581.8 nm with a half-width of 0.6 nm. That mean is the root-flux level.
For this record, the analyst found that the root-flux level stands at 2.20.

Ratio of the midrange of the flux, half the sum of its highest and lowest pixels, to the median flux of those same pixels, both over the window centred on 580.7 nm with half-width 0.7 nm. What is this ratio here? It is 1.01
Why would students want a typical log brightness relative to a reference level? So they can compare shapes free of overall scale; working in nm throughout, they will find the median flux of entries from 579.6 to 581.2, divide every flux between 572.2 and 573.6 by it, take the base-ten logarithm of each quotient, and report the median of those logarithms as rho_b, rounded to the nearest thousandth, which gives -0.032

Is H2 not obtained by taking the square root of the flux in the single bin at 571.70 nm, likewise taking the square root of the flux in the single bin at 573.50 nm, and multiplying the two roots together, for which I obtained 4.52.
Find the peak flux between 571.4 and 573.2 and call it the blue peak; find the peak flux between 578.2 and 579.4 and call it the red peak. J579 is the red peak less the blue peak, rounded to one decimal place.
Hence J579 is -0.3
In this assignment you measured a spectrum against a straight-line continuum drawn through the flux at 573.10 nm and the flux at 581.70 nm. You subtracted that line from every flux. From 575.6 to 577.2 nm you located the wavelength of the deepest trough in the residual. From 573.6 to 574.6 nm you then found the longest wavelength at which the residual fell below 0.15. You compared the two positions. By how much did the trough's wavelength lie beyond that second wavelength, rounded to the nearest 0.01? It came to 2.80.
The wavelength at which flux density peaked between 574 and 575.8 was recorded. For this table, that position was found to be 574.70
